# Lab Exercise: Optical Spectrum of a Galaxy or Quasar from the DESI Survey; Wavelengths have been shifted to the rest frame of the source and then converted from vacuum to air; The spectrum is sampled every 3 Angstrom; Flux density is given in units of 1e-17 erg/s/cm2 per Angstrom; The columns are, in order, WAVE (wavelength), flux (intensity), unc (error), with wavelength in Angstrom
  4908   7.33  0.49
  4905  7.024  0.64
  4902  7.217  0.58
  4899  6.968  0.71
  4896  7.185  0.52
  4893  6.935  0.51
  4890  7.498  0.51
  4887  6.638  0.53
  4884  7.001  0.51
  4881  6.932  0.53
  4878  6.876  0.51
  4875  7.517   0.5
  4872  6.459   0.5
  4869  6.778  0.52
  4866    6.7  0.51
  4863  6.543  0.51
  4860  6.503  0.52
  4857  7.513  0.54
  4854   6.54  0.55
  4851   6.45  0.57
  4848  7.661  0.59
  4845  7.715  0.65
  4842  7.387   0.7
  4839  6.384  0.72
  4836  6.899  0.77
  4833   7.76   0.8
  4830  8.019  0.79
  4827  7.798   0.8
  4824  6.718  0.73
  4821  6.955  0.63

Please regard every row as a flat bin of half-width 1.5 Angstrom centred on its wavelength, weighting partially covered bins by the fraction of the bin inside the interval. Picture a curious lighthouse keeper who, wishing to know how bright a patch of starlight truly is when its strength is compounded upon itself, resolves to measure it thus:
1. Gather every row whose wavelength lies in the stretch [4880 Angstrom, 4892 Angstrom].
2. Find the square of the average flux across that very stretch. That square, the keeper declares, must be 49.2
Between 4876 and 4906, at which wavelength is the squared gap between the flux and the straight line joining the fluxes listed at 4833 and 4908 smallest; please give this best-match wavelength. 4890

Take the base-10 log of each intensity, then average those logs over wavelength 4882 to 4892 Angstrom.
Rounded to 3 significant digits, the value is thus 0.847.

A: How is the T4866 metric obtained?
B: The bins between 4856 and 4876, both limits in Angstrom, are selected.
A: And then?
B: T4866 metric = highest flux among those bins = 7.517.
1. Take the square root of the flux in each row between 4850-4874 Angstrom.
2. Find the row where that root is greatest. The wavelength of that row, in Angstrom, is 4857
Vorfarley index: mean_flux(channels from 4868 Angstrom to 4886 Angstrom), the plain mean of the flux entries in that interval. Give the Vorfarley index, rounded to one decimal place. 6.9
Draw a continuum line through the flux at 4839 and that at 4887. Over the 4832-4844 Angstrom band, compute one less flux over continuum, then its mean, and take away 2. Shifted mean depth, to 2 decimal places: -2.11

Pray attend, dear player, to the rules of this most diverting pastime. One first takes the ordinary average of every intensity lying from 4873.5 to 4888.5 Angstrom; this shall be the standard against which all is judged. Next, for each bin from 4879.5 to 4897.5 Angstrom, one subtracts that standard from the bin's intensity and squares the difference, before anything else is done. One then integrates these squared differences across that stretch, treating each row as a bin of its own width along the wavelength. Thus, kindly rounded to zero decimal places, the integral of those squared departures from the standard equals 1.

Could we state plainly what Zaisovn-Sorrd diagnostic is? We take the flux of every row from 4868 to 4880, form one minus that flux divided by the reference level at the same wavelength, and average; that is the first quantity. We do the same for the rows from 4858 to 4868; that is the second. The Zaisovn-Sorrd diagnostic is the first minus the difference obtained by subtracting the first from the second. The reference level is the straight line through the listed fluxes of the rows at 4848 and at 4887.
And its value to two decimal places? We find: -0.07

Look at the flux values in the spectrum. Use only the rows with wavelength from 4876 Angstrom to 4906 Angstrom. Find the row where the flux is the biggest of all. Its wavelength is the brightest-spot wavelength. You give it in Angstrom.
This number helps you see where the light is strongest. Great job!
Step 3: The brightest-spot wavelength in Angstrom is 4890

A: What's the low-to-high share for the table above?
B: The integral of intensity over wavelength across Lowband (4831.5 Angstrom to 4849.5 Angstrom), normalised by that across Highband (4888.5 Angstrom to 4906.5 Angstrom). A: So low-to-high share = 1.0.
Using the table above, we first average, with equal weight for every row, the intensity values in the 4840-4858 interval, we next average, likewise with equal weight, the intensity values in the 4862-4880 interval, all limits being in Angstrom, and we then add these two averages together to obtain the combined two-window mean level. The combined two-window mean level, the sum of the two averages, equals 14.0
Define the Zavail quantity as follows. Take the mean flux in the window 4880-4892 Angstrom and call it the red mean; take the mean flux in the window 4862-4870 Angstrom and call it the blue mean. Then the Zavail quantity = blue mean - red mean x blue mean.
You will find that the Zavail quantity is -40.2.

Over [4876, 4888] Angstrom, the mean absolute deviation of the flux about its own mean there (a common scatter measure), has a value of 0.11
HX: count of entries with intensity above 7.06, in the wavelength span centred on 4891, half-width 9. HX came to 2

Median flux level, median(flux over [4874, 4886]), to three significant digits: 6.97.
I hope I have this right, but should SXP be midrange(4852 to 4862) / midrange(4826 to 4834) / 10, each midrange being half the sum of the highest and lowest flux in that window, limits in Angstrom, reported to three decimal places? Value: 0.089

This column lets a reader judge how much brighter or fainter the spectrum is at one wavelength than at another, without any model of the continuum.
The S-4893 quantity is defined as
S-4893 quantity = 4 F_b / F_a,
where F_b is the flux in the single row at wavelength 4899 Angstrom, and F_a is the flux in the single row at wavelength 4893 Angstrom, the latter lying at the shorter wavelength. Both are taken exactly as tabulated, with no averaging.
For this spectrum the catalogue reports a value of 4.02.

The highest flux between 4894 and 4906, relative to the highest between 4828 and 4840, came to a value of 0.90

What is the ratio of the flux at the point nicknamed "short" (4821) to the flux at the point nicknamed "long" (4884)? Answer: 0.99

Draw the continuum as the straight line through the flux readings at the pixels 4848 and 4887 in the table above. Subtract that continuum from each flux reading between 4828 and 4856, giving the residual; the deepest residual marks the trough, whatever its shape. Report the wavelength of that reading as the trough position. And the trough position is 4839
